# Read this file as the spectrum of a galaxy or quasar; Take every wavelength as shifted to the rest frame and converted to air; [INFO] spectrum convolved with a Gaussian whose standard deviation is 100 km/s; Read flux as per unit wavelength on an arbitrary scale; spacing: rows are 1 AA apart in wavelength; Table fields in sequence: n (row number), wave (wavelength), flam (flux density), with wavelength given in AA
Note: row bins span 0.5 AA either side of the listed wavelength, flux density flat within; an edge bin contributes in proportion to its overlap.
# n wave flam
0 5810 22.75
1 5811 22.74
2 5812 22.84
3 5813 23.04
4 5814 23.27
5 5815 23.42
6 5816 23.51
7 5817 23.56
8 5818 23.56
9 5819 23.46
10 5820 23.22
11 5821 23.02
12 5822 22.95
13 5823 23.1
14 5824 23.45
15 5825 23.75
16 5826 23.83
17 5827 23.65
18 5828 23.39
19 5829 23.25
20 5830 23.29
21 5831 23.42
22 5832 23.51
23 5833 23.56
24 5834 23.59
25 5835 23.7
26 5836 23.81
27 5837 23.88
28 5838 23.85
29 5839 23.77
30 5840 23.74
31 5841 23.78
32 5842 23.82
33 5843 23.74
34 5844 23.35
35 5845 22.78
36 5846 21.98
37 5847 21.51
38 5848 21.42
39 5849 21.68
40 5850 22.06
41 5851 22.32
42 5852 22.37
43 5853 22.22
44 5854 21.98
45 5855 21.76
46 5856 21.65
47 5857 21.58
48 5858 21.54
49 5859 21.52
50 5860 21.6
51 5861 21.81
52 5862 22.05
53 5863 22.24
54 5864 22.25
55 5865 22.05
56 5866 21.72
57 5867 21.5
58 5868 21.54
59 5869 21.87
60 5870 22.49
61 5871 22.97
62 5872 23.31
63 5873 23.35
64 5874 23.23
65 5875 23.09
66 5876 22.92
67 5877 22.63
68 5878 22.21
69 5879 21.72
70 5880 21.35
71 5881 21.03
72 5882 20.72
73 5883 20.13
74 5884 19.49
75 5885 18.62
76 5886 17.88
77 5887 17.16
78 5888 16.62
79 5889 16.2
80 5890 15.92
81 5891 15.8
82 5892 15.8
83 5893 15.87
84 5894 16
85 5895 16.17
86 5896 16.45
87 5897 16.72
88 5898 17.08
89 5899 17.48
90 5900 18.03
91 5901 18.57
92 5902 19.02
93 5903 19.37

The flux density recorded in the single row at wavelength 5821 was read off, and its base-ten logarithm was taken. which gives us 1.36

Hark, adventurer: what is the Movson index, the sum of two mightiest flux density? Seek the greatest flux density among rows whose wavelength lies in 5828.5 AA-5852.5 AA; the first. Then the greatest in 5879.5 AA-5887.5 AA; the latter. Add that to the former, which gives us 45.2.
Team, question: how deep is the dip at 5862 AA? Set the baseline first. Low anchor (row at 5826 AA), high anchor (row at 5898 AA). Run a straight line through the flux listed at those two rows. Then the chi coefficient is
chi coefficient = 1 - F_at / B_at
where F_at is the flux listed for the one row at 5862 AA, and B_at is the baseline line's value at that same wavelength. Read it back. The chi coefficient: -0.078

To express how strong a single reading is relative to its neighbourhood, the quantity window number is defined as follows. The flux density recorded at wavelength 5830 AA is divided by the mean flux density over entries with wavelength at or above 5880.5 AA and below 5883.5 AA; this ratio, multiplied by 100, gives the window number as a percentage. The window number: 113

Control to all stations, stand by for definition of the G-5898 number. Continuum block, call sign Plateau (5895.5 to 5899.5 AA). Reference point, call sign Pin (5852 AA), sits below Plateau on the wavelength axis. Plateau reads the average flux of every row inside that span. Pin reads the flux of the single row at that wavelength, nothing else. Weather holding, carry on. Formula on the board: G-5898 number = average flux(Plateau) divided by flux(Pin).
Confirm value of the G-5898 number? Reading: 0.757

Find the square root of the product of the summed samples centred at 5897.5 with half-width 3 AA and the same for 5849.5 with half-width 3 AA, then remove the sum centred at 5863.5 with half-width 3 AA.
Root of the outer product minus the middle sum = -16.4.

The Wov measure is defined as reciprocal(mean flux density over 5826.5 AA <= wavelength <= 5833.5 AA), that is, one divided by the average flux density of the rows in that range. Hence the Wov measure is 0.0427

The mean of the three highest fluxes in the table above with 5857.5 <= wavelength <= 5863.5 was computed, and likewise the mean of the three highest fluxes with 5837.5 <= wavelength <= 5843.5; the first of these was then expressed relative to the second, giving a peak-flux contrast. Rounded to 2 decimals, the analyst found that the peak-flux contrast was 0.93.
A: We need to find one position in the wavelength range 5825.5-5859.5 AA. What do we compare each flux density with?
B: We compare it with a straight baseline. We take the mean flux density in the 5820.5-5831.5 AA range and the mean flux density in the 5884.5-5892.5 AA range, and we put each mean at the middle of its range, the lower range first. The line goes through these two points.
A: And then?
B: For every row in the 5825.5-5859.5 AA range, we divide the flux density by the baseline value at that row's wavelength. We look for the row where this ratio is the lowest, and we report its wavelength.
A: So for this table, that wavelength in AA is 5829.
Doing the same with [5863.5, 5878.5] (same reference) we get 5867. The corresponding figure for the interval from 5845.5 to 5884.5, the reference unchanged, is 5847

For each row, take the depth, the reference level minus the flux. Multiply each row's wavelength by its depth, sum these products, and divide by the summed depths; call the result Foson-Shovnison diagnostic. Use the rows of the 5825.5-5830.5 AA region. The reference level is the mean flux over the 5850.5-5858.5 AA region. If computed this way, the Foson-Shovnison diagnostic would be 5827.8 AA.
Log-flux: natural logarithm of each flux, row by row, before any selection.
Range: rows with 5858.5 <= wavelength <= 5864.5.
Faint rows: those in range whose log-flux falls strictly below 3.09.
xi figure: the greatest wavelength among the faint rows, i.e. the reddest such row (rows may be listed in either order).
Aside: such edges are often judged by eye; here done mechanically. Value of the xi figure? 5861 AA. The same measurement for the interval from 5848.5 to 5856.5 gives 5856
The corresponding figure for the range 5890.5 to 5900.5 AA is 5900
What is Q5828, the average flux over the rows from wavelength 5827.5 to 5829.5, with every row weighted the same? 23.3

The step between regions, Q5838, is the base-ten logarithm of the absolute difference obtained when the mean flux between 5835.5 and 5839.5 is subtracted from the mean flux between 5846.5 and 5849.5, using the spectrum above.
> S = 0.4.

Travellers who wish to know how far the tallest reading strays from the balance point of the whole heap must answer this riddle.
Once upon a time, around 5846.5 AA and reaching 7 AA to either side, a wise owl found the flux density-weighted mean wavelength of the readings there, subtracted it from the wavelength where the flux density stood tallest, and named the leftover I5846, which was -4.4 AA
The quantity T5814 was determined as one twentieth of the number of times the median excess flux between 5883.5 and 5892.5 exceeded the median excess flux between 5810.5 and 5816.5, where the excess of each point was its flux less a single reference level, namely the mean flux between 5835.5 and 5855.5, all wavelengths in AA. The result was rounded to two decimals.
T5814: -0.85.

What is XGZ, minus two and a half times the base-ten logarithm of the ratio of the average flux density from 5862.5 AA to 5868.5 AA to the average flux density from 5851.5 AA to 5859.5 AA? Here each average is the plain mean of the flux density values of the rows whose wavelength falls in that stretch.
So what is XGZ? 0.00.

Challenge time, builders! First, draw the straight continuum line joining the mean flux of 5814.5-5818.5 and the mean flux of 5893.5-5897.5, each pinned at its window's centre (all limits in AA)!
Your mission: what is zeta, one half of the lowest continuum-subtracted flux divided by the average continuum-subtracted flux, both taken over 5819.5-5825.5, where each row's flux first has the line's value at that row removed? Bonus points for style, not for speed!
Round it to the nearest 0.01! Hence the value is -0.15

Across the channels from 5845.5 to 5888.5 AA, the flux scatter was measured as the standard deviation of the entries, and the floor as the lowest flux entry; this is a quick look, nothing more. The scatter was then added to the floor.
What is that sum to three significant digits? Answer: 18.1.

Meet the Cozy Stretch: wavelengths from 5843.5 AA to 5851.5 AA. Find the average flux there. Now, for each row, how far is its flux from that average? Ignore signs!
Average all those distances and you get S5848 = 0.5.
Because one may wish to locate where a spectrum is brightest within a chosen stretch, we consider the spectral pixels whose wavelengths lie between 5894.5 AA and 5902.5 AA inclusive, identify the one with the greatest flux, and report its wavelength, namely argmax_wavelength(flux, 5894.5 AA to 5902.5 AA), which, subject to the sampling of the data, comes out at 5902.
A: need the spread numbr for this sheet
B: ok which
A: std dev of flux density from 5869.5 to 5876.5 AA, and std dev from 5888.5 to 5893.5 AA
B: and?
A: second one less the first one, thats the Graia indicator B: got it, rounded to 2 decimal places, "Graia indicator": -0.13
